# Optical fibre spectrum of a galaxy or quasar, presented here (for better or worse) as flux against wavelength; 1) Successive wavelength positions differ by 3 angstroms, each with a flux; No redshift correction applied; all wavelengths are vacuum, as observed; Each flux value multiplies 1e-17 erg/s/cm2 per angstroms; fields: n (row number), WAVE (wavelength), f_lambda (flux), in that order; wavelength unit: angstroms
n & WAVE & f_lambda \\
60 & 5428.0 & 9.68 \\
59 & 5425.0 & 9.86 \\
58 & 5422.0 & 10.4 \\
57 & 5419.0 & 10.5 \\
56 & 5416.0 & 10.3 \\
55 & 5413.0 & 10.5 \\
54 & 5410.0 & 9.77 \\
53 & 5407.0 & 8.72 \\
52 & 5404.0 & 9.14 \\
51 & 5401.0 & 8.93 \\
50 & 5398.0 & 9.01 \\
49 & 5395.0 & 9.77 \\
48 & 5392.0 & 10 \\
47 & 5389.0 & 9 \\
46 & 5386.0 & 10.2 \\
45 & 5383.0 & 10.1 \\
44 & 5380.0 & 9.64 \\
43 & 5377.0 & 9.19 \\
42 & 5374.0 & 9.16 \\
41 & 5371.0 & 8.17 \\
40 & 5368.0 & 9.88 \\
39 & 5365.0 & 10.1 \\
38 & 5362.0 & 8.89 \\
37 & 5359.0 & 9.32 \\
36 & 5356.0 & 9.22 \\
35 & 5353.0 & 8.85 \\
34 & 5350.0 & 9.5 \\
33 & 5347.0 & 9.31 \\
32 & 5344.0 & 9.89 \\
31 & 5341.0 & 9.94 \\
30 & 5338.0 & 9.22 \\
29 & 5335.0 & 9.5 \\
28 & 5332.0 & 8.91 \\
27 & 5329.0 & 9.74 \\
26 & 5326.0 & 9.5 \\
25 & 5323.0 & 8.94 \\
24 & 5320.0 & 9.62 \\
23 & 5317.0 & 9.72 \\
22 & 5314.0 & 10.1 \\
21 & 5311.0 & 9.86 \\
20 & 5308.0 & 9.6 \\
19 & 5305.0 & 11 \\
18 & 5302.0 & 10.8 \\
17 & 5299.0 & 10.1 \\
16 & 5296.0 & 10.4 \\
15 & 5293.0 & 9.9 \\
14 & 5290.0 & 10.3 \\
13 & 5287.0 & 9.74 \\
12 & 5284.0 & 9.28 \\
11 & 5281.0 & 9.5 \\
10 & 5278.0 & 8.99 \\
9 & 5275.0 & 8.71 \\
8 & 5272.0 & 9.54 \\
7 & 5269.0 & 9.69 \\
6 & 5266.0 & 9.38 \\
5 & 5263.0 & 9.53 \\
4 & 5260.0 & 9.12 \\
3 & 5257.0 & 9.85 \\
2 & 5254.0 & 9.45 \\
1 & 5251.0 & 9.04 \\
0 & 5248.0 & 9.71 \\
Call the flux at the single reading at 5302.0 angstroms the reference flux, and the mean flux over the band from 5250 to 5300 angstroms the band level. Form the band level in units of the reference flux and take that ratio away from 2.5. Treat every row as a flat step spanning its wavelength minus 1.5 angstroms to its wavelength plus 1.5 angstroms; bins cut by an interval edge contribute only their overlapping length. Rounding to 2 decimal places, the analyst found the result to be 1.61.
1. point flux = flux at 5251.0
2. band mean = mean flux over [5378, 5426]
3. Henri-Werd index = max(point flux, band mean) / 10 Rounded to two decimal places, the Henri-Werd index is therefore 0.97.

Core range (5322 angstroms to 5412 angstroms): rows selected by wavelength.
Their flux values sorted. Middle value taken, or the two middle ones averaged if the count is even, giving 9.3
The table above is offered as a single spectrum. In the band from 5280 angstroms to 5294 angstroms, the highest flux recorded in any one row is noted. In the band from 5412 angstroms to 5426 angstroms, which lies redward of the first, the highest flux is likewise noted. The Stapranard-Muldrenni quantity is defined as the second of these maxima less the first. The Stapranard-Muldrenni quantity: 0.20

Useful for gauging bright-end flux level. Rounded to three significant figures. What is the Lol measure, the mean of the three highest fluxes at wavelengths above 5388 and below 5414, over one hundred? 0.101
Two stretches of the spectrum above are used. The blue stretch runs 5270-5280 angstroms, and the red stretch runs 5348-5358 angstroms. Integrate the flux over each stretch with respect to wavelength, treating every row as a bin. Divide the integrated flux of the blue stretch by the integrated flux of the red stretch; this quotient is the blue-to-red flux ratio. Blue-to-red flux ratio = 0.99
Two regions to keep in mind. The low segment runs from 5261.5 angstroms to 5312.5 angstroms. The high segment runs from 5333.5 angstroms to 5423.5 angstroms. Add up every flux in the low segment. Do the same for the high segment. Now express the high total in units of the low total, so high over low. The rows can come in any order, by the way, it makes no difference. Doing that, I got 1.7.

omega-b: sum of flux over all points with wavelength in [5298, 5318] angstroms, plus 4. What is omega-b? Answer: 75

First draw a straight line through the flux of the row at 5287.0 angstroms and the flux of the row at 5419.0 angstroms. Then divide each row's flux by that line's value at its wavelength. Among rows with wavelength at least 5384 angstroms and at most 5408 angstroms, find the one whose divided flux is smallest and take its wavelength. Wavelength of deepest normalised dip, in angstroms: 5407.0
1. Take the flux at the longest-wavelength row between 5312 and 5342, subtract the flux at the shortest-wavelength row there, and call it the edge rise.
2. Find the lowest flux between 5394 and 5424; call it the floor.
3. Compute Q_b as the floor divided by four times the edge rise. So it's -14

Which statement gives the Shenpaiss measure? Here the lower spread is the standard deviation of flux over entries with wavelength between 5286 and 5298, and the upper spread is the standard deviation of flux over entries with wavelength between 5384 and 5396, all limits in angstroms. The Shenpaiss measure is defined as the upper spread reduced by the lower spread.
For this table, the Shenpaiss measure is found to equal 0.2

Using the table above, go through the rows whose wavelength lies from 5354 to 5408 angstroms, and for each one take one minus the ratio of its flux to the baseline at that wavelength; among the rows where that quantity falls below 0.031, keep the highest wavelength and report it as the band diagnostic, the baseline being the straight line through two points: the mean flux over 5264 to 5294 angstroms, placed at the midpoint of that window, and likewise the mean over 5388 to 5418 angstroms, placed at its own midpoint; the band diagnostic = 5395.0 angstroms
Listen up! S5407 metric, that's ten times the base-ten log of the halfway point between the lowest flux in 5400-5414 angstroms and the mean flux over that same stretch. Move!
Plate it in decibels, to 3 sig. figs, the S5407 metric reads 9.57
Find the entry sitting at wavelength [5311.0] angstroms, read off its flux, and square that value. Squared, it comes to 97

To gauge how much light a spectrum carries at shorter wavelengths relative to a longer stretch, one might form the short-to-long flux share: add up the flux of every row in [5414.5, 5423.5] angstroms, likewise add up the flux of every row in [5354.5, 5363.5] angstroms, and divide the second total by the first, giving 0.88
